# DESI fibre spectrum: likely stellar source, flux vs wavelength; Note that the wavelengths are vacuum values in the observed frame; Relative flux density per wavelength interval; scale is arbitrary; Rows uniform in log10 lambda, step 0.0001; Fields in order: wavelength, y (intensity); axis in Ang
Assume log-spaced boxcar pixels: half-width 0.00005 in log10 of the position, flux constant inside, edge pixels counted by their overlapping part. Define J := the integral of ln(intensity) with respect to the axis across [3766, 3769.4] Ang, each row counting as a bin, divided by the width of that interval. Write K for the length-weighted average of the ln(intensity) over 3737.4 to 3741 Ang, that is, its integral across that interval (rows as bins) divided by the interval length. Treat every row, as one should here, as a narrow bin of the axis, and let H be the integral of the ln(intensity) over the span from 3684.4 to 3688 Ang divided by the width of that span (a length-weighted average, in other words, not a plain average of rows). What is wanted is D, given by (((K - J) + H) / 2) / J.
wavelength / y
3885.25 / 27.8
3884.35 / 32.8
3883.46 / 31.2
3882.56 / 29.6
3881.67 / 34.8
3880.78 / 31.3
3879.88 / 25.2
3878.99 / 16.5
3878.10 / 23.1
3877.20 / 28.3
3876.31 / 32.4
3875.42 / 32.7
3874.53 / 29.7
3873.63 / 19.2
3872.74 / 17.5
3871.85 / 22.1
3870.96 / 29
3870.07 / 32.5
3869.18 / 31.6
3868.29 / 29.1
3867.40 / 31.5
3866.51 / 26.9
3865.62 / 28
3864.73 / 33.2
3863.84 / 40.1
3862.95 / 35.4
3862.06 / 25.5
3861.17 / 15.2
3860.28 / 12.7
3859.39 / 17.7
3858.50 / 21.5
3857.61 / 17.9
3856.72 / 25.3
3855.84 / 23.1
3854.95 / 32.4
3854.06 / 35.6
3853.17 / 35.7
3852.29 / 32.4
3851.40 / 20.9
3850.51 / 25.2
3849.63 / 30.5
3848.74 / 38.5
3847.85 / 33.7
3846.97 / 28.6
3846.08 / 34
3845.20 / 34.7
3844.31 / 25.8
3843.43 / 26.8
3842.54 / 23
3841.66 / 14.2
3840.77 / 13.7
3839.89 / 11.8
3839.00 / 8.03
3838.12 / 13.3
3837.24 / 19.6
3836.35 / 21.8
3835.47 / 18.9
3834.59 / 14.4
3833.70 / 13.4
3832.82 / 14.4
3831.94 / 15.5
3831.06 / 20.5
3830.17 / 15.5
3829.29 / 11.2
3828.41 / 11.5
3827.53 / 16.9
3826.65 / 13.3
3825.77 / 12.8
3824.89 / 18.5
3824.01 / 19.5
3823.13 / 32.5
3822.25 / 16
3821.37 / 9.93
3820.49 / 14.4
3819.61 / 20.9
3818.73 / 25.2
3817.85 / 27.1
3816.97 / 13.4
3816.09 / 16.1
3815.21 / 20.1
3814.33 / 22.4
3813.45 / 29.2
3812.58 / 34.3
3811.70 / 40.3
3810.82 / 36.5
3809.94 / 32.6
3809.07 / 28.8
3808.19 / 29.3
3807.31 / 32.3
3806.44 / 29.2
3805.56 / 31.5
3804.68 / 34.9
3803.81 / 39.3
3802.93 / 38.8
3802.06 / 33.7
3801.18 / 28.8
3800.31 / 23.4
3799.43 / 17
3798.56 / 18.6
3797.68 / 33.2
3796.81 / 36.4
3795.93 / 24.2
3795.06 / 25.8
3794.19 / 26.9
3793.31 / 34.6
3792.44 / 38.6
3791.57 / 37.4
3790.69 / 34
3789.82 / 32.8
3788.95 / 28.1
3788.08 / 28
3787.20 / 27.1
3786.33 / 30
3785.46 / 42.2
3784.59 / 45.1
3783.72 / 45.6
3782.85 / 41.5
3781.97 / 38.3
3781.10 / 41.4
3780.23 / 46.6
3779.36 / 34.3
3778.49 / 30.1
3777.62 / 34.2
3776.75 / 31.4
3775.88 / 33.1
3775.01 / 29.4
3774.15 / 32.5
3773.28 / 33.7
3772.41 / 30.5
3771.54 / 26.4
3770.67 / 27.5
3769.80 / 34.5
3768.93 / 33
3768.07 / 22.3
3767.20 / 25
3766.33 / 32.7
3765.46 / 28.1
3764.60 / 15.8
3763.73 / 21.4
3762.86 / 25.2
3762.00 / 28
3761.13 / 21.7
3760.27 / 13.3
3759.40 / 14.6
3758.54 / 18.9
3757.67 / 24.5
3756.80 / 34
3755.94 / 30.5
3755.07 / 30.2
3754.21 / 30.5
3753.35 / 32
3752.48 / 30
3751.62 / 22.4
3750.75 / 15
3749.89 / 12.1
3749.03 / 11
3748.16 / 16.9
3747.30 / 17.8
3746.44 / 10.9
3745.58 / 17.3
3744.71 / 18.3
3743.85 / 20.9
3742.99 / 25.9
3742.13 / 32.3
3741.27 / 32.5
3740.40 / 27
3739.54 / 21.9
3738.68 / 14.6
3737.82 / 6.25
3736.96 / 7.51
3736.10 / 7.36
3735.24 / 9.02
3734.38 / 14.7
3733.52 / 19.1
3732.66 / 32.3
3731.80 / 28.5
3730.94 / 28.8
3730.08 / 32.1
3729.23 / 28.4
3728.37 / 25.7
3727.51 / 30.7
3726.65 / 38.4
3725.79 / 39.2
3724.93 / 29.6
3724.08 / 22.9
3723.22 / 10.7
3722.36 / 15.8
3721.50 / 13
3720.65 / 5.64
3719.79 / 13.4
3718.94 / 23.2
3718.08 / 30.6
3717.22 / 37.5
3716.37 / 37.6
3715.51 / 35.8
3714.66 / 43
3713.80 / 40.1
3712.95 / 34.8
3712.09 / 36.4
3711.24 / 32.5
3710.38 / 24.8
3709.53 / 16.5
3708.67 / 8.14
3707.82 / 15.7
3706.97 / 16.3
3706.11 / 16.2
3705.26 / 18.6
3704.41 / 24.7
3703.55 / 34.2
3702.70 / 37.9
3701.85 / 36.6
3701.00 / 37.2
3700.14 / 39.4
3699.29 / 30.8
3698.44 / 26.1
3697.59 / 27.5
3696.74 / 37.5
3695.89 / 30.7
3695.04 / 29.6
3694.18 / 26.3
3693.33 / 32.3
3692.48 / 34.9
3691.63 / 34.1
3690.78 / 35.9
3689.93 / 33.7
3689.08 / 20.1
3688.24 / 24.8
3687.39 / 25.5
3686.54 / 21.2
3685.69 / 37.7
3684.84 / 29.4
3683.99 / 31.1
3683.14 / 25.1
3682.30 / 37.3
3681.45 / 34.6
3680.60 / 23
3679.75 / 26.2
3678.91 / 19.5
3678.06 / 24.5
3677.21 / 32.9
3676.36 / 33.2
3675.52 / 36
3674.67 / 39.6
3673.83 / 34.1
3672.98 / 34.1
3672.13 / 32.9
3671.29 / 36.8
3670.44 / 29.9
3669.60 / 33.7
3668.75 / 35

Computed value 0.41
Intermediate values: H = 3.31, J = 3.32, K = 2.8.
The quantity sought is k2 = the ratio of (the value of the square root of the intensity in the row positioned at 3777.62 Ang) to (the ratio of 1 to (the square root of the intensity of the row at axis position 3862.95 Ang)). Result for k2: 35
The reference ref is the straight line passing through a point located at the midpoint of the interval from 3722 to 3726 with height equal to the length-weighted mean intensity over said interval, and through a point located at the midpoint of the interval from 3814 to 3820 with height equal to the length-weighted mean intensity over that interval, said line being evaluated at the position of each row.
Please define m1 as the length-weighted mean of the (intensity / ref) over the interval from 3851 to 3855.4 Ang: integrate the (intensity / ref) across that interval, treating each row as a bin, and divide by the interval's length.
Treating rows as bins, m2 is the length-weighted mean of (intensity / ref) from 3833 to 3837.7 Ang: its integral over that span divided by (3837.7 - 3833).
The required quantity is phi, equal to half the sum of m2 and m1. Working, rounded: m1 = 1.6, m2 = 0.9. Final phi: 1.22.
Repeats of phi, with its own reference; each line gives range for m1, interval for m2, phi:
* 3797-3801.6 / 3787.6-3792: 1.34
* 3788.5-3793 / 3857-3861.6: 1.24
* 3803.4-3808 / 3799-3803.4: 1.47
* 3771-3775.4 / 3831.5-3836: 1.08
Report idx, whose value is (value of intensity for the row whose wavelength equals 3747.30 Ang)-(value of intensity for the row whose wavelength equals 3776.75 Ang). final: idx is -14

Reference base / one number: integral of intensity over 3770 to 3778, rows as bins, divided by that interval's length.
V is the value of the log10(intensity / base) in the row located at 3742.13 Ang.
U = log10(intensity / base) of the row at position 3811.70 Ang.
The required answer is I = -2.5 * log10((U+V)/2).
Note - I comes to 3.0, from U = 0.11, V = 0.0171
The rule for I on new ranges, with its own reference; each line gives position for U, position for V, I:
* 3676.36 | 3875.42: 4.0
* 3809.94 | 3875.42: 4.2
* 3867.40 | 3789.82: 4.6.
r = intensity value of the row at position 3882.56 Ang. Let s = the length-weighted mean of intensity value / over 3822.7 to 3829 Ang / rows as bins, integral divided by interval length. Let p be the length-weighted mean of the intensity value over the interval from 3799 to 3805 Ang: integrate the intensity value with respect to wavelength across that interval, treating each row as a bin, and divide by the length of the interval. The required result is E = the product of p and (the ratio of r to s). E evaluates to 52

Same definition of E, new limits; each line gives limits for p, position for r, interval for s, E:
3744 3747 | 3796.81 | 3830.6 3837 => 34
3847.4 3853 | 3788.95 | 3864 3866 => 27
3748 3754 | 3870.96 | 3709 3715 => 19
